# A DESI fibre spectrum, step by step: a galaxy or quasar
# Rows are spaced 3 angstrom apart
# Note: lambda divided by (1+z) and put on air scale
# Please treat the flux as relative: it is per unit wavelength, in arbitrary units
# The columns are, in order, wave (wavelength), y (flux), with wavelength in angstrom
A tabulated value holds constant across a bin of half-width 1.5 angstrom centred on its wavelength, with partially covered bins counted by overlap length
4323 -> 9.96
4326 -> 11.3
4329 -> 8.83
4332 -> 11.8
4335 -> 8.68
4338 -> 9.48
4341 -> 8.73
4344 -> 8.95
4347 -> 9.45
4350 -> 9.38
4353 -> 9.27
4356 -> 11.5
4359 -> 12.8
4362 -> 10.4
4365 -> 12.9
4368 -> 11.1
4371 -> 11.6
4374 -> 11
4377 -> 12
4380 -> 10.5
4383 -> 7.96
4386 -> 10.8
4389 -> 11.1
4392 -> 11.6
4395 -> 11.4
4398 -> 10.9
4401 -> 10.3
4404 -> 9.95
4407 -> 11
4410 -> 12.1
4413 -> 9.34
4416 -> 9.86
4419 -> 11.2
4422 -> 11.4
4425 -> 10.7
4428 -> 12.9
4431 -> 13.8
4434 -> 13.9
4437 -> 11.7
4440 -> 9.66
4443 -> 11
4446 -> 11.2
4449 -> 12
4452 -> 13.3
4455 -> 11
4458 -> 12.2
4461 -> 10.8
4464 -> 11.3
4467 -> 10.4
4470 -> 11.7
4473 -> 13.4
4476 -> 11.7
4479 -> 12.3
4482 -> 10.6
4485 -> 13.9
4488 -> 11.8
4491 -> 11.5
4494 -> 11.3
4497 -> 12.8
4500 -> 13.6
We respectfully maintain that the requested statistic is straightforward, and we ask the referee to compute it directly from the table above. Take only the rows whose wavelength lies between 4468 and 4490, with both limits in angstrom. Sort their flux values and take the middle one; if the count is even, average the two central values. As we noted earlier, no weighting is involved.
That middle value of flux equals 11.8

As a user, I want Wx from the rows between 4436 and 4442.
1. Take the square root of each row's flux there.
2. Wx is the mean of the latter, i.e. 3.26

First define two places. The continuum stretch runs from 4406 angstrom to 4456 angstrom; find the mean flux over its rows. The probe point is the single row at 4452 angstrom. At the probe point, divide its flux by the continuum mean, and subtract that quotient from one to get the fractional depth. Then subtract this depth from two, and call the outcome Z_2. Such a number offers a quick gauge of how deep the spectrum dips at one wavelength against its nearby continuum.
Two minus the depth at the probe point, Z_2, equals 2.15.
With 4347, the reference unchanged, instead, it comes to 1.82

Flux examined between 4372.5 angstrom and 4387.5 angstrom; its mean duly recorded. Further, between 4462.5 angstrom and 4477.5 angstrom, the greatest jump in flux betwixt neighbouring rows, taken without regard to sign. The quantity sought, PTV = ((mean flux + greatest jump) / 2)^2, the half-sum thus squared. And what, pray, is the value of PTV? 36.9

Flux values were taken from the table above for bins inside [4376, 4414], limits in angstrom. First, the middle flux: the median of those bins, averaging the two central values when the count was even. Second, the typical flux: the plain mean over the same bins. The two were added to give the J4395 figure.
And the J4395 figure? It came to 21.6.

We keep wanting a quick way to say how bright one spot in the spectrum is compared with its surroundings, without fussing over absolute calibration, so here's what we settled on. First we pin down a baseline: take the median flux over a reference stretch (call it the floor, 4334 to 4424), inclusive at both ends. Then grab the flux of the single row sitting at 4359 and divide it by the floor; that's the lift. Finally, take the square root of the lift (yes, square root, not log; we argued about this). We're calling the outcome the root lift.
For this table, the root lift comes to 1.09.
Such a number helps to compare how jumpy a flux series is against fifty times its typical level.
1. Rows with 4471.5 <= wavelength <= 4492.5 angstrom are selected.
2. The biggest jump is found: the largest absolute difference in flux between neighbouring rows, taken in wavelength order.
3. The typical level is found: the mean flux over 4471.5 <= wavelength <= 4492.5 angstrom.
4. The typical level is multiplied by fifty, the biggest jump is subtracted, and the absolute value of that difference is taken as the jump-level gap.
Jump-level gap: 605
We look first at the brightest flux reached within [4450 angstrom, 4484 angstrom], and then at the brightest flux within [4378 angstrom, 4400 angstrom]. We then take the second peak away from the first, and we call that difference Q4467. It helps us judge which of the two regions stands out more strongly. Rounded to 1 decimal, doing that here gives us 1.8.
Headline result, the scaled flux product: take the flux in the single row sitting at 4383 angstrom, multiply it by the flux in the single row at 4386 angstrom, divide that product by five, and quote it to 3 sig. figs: 17.2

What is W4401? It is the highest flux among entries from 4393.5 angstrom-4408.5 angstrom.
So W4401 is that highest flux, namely 11.4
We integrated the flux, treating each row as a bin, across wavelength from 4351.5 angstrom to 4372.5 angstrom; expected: 239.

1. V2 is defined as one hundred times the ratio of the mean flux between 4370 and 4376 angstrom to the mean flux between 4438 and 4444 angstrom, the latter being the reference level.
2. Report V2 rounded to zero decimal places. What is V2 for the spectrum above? 109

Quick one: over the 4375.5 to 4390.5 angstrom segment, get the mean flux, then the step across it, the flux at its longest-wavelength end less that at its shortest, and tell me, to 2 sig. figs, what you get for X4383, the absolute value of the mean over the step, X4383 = 12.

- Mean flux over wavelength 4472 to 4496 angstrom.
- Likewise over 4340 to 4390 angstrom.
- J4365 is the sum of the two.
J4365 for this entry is 22.6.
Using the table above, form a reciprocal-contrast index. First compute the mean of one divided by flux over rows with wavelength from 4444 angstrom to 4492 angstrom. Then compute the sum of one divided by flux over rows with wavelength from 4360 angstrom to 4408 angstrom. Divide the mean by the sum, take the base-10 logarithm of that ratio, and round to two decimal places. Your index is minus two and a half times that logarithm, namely 3.10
